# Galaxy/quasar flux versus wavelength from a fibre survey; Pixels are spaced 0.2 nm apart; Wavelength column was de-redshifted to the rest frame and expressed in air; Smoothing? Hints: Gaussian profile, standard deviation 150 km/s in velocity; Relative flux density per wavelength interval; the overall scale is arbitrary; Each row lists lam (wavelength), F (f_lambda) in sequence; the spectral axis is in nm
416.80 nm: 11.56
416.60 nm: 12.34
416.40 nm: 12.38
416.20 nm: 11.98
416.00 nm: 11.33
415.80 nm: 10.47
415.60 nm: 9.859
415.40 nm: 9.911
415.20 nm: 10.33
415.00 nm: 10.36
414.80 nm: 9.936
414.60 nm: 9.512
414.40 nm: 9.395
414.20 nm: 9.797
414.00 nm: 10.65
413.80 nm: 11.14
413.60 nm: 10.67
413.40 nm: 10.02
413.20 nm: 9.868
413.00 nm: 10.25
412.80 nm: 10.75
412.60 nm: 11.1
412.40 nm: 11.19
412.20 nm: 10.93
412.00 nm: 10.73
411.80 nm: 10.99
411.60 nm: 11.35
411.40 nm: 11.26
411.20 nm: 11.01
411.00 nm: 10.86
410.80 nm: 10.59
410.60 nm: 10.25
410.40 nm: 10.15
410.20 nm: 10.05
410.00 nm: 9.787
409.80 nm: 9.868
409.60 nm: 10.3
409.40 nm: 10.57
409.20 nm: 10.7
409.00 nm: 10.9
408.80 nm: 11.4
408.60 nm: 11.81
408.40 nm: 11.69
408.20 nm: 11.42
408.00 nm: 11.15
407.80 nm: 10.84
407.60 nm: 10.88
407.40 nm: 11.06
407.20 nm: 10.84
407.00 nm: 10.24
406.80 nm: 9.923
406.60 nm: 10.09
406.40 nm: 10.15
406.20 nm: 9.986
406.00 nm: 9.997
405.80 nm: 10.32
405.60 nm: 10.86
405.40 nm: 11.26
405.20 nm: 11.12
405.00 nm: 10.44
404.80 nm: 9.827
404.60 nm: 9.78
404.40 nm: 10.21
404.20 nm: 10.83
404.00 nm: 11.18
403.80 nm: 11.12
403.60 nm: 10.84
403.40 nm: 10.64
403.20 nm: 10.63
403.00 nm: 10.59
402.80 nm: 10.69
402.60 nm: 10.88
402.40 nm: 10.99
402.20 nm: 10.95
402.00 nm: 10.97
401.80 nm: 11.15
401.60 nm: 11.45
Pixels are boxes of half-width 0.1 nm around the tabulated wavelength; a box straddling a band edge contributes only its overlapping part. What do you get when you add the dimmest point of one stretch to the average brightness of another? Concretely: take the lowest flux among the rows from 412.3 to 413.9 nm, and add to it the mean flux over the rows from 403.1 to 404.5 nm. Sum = 20.6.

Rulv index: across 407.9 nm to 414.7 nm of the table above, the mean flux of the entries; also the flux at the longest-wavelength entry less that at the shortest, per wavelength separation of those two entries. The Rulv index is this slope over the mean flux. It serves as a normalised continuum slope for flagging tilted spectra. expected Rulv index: -0.023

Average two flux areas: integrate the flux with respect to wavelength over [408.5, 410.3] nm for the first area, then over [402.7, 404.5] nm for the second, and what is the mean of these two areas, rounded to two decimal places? 19.21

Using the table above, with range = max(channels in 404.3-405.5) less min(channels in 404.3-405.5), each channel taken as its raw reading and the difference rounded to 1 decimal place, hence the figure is 1.5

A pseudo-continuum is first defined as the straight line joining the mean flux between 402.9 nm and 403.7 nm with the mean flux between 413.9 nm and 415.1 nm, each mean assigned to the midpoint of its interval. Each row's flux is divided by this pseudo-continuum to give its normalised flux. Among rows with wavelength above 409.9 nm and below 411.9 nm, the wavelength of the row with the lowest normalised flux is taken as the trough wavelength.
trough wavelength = 410.00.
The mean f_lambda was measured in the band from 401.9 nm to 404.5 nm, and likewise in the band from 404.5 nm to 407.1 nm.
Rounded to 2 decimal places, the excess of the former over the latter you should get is 0.50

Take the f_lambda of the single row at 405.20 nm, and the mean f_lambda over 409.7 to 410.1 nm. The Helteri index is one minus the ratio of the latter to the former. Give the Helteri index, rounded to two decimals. 0.12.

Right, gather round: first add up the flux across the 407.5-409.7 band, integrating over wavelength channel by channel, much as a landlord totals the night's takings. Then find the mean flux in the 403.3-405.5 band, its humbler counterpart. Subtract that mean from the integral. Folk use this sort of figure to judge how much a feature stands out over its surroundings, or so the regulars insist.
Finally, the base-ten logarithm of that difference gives 1.14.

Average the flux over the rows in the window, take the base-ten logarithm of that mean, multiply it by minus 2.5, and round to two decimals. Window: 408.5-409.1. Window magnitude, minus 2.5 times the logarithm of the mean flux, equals -2.64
